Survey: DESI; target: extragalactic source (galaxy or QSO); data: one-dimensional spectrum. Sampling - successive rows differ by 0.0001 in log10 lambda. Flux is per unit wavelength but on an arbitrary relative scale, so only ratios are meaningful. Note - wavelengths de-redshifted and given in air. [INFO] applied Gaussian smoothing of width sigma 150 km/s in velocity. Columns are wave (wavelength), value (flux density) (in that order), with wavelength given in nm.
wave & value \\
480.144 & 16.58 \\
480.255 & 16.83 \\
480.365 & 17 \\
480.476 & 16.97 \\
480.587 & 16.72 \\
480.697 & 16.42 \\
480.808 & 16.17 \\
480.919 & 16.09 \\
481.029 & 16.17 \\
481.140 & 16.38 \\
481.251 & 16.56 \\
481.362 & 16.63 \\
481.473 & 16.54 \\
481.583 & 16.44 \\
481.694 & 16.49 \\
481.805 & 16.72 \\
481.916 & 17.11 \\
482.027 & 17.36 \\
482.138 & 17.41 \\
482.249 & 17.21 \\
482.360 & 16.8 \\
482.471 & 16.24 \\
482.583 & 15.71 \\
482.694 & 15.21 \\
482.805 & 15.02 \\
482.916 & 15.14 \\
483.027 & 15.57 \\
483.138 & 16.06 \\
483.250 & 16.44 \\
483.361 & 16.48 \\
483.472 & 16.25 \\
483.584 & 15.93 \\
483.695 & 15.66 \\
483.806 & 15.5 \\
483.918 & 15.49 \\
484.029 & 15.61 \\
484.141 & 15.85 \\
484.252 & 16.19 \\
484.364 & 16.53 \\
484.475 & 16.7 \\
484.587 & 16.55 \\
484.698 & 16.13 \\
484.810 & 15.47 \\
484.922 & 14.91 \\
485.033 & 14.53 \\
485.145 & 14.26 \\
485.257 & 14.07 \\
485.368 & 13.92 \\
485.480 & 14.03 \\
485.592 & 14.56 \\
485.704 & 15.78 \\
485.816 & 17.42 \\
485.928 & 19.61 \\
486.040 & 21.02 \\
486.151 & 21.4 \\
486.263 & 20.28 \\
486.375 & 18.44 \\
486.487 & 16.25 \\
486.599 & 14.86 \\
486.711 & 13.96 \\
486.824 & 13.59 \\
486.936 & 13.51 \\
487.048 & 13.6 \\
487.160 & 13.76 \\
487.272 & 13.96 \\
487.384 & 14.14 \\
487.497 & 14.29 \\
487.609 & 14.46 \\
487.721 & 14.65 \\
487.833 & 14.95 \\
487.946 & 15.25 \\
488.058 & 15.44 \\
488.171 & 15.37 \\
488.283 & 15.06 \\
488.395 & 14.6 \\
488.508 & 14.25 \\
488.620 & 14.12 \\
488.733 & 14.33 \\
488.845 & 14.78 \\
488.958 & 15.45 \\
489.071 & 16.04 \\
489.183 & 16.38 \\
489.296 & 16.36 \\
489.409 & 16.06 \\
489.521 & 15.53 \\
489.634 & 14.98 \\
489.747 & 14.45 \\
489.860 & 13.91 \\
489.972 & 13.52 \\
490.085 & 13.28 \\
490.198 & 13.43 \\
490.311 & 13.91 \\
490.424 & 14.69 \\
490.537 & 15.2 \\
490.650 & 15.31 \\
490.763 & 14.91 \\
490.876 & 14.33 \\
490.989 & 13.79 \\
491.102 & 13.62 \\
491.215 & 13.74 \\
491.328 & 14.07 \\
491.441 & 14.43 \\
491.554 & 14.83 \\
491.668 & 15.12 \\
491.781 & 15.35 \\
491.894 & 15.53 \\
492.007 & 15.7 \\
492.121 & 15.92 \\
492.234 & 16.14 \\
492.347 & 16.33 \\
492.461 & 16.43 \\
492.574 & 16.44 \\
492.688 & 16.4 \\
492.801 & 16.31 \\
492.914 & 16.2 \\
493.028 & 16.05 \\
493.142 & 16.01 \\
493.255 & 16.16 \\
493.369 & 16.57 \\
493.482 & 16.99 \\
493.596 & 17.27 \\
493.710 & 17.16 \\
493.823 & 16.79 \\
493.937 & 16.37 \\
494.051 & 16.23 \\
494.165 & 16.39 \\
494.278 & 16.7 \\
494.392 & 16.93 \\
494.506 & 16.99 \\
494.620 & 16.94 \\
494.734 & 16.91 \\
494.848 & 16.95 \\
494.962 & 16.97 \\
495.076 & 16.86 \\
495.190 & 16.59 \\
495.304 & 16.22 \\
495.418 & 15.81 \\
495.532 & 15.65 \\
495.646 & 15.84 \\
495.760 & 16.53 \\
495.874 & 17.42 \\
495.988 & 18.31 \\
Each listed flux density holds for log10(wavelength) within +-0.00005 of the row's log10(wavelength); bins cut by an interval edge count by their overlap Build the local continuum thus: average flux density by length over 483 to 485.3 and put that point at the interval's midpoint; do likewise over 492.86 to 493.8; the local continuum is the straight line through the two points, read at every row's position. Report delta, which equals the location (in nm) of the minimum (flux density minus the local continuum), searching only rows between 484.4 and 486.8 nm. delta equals 486.711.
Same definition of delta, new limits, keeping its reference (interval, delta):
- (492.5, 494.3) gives 493.142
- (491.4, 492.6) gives 491.441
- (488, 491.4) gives 490.085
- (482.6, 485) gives 484.922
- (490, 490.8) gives 490.085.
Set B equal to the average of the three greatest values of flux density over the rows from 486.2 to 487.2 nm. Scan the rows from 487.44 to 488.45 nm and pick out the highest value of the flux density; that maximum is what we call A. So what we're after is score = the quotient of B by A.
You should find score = 1.19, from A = 15.44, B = 18.3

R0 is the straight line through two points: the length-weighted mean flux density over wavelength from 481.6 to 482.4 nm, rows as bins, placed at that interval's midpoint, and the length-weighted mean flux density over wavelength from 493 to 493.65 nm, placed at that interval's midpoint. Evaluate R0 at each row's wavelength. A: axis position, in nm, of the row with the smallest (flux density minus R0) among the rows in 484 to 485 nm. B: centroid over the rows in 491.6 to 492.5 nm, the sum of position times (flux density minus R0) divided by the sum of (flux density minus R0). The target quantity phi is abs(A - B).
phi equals 6.99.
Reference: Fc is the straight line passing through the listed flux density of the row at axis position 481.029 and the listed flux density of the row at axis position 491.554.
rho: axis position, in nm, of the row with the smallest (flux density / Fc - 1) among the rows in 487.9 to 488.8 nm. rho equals 488.620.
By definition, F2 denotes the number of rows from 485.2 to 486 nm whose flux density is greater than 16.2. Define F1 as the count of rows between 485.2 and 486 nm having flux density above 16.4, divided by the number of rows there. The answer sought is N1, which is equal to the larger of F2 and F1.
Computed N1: 2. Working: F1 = 0.3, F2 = 2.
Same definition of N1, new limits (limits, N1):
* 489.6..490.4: 0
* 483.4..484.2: 1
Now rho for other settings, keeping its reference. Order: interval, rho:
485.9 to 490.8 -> 486.936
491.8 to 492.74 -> 491.894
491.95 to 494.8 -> 492.007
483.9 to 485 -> 484.922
